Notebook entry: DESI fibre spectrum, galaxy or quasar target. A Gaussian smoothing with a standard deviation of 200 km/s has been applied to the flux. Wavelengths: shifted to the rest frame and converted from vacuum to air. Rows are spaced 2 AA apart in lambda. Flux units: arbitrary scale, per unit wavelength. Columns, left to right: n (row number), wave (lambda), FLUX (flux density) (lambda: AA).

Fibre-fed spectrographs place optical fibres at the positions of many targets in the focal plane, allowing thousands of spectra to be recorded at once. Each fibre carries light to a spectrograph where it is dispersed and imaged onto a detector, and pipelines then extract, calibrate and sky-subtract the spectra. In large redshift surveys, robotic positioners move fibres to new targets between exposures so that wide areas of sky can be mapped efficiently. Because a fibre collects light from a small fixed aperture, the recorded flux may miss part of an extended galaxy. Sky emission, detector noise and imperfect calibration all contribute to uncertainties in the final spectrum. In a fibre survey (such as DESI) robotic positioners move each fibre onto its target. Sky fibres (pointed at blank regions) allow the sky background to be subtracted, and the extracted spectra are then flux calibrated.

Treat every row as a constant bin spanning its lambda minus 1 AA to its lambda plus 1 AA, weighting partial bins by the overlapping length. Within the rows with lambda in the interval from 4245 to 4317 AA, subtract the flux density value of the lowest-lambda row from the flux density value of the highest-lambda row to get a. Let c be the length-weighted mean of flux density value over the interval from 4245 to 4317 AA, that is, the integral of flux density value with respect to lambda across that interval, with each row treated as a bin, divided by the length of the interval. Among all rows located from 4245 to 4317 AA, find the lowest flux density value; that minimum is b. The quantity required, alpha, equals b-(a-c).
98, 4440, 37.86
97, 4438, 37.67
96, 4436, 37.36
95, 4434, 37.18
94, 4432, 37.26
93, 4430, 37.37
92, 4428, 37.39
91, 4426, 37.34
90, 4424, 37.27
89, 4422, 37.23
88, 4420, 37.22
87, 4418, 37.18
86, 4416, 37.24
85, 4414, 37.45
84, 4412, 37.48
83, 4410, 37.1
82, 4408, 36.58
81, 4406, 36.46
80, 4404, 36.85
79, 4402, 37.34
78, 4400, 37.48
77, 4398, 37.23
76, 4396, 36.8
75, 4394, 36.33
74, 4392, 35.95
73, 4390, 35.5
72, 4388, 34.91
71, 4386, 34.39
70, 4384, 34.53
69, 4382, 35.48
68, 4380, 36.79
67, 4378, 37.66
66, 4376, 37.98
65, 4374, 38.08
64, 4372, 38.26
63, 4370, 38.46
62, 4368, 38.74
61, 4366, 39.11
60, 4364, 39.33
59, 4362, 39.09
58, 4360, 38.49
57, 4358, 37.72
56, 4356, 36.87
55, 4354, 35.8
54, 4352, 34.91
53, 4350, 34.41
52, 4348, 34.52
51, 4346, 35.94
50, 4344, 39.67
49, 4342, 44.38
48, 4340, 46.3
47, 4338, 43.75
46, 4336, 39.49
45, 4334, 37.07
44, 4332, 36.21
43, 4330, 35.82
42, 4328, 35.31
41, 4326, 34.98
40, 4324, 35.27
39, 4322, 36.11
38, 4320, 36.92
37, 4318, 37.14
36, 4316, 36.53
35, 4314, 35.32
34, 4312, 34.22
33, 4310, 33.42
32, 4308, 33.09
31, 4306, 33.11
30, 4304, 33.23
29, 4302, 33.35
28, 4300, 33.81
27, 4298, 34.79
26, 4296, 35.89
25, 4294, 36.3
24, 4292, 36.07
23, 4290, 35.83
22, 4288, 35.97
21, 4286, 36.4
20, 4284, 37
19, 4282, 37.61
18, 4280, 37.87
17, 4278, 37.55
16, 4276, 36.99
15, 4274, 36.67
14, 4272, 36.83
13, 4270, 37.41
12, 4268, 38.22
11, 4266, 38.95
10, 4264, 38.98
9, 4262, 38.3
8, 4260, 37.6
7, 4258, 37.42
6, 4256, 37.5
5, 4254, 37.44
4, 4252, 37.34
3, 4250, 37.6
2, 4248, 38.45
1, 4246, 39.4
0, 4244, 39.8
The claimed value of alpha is 72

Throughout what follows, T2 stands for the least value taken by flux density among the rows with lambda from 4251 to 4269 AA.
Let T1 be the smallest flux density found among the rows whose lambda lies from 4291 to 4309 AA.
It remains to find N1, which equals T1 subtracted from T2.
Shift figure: 4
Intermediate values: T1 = 33.09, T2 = 37.34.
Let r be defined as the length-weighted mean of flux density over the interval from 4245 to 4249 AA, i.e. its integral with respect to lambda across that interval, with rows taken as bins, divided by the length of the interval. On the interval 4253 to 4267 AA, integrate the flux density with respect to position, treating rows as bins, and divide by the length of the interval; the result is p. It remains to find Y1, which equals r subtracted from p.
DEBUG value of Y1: -0.9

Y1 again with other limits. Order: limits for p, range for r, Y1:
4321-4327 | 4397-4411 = -1.6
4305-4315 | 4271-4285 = -3.4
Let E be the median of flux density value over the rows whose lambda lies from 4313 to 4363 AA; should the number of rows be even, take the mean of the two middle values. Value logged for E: 36.5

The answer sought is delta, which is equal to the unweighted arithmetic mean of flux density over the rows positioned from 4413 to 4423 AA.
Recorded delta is 37.3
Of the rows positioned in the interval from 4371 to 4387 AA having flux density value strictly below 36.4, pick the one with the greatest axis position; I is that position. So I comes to 4386 AA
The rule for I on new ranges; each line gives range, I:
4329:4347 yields 4346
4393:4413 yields 4394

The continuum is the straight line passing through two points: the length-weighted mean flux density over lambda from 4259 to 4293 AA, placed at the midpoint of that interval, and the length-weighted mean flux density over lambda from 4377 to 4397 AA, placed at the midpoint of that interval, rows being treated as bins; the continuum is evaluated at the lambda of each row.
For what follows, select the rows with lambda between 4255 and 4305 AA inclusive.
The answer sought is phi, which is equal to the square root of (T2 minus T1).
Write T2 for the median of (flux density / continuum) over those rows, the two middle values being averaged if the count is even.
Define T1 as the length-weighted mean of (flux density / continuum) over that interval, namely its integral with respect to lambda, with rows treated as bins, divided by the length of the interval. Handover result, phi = 0.087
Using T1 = 0.98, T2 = 0.99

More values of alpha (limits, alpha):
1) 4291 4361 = 67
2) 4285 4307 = 71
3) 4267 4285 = 75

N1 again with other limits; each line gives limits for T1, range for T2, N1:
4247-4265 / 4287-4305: -4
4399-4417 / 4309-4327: -3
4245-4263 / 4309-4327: -4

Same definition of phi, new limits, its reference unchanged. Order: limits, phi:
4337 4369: 0.049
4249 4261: 0.009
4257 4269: 0.033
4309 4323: 0.119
